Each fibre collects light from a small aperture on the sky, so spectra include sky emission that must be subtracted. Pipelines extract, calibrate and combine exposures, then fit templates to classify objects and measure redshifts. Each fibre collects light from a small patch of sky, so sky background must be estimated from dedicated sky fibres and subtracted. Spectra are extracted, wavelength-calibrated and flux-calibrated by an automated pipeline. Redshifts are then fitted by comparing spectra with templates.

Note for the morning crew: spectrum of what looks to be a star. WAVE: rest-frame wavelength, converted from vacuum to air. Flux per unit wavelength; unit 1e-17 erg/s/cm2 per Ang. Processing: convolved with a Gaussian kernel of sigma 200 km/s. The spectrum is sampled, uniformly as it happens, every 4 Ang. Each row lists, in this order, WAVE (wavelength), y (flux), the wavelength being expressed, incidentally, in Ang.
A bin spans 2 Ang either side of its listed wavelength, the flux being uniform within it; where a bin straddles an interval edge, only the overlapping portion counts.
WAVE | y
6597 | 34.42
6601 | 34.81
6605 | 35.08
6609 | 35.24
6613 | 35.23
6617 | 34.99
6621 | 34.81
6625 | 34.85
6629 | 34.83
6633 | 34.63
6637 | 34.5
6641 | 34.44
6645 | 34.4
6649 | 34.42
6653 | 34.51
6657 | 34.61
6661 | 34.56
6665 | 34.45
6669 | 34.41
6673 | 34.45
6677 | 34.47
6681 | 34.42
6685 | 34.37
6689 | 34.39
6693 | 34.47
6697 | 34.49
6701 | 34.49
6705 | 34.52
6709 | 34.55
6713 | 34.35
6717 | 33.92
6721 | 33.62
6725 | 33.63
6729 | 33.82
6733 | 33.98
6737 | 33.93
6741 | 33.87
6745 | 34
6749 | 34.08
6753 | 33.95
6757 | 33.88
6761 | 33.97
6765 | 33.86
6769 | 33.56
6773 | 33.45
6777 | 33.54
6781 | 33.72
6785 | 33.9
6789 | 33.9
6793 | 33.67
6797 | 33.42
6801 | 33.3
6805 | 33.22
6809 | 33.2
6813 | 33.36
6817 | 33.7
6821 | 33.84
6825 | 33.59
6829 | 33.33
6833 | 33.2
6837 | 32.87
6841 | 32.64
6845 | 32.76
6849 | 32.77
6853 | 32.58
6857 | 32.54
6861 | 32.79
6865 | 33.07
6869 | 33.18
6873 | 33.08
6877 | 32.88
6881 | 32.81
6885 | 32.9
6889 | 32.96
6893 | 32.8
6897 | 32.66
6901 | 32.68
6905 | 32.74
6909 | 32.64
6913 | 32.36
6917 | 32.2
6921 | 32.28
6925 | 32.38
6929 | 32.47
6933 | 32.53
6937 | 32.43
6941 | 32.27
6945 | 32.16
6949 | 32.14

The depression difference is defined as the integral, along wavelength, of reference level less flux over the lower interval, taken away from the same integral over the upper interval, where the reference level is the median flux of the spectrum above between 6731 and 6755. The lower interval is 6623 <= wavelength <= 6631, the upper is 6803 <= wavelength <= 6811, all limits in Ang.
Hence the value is 13.0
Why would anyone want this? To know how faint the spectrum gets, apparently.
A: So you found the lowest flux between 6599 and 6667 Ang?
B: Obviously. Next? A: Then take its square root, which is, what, 5.87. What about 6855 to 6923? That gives 5.67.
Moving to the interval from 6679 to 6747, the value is 5.80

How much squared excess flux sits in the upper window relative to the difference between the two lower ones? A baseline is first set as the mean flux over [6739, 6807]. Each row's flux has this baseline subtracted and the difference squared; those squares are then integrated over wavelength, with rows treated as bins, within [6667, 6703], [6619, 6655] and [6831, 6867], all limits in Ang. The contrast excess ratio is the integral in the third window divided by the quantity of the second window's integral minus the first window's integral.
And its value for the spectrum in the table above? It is 3.2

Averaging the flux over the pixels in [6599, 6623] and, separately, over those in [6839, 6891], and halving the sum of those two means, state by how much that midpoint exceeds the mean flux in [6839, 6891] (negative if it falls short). 1.09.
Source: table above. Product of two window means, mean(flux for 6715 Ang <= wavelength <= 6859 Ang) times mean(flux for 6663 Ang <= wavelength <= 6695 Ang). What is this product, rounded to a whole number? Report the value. 1154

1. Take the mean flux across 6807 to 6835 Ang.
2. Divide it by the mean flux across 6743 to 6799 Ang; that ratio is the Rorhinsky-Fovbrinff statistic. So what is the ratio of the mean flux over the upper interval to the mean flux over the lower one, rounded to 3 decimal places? 0.991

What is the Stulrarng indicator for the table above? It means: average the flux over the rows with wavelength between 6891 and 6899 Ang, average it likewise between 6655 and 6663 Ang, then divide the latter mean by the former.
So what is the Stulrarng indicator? 1.06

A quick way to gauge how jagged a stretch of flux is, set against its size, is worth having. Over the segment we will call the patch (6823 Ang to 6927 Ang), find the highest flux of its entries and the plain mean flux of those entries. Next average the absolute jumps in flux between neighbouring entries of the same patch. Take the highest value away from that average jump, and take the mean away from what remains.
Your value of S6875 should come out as -66.2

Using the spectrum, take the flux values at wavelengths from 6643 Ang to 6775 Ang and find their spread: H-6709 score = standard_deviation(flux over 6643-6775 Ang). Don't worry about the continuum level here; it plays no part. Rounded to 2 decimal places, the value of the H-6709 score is 0.34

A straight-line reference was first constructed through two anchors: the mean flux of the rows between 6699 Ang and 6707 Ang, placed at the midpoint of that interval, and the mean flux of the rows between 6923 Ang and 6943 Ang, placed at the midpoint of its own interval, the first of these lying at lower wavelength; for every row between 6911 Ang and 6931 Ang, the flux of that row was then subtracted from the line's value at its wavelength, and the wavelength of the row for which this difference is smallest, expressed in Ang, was 6929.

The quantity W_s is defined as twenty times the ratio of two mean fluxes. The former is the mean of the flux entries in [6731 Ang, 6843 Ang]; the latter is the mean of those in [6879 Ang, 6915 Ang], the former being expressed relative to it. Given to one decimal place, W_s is 20.5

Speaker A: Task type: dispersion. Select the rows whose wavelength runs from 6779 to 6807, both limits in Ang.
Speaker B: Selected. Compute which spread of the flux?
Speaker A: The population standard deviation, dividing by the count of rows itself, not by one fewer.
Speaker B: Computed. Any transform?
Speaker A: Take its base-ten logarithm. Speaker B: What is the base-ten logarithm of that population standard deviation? -0.59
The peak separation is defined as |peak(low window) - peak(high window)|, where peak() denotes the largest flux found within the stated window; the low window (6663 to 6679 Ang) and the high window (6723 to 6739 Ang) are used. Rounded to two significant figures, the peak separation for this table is 0.49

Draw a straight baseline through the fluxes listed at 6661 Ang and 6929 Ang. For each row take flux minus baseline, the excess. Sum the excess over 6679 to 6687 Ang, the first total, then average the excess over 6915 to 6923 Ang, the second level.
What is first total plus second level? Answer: -0.3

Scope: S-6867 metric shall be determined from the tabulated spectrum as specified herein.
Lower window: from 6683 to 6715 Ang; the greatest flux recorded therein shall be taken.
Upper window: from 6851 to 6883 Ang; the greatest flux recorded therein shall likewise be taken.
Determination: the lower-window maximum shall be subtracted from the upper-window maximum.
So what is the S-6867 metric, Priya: -1.4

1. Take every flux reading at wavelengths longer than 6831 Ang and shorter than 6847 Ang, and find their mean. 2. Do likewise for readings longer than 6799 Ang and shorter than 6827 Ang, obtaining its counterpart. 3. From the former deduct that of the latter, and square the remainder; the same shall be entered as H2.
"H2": 0.3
